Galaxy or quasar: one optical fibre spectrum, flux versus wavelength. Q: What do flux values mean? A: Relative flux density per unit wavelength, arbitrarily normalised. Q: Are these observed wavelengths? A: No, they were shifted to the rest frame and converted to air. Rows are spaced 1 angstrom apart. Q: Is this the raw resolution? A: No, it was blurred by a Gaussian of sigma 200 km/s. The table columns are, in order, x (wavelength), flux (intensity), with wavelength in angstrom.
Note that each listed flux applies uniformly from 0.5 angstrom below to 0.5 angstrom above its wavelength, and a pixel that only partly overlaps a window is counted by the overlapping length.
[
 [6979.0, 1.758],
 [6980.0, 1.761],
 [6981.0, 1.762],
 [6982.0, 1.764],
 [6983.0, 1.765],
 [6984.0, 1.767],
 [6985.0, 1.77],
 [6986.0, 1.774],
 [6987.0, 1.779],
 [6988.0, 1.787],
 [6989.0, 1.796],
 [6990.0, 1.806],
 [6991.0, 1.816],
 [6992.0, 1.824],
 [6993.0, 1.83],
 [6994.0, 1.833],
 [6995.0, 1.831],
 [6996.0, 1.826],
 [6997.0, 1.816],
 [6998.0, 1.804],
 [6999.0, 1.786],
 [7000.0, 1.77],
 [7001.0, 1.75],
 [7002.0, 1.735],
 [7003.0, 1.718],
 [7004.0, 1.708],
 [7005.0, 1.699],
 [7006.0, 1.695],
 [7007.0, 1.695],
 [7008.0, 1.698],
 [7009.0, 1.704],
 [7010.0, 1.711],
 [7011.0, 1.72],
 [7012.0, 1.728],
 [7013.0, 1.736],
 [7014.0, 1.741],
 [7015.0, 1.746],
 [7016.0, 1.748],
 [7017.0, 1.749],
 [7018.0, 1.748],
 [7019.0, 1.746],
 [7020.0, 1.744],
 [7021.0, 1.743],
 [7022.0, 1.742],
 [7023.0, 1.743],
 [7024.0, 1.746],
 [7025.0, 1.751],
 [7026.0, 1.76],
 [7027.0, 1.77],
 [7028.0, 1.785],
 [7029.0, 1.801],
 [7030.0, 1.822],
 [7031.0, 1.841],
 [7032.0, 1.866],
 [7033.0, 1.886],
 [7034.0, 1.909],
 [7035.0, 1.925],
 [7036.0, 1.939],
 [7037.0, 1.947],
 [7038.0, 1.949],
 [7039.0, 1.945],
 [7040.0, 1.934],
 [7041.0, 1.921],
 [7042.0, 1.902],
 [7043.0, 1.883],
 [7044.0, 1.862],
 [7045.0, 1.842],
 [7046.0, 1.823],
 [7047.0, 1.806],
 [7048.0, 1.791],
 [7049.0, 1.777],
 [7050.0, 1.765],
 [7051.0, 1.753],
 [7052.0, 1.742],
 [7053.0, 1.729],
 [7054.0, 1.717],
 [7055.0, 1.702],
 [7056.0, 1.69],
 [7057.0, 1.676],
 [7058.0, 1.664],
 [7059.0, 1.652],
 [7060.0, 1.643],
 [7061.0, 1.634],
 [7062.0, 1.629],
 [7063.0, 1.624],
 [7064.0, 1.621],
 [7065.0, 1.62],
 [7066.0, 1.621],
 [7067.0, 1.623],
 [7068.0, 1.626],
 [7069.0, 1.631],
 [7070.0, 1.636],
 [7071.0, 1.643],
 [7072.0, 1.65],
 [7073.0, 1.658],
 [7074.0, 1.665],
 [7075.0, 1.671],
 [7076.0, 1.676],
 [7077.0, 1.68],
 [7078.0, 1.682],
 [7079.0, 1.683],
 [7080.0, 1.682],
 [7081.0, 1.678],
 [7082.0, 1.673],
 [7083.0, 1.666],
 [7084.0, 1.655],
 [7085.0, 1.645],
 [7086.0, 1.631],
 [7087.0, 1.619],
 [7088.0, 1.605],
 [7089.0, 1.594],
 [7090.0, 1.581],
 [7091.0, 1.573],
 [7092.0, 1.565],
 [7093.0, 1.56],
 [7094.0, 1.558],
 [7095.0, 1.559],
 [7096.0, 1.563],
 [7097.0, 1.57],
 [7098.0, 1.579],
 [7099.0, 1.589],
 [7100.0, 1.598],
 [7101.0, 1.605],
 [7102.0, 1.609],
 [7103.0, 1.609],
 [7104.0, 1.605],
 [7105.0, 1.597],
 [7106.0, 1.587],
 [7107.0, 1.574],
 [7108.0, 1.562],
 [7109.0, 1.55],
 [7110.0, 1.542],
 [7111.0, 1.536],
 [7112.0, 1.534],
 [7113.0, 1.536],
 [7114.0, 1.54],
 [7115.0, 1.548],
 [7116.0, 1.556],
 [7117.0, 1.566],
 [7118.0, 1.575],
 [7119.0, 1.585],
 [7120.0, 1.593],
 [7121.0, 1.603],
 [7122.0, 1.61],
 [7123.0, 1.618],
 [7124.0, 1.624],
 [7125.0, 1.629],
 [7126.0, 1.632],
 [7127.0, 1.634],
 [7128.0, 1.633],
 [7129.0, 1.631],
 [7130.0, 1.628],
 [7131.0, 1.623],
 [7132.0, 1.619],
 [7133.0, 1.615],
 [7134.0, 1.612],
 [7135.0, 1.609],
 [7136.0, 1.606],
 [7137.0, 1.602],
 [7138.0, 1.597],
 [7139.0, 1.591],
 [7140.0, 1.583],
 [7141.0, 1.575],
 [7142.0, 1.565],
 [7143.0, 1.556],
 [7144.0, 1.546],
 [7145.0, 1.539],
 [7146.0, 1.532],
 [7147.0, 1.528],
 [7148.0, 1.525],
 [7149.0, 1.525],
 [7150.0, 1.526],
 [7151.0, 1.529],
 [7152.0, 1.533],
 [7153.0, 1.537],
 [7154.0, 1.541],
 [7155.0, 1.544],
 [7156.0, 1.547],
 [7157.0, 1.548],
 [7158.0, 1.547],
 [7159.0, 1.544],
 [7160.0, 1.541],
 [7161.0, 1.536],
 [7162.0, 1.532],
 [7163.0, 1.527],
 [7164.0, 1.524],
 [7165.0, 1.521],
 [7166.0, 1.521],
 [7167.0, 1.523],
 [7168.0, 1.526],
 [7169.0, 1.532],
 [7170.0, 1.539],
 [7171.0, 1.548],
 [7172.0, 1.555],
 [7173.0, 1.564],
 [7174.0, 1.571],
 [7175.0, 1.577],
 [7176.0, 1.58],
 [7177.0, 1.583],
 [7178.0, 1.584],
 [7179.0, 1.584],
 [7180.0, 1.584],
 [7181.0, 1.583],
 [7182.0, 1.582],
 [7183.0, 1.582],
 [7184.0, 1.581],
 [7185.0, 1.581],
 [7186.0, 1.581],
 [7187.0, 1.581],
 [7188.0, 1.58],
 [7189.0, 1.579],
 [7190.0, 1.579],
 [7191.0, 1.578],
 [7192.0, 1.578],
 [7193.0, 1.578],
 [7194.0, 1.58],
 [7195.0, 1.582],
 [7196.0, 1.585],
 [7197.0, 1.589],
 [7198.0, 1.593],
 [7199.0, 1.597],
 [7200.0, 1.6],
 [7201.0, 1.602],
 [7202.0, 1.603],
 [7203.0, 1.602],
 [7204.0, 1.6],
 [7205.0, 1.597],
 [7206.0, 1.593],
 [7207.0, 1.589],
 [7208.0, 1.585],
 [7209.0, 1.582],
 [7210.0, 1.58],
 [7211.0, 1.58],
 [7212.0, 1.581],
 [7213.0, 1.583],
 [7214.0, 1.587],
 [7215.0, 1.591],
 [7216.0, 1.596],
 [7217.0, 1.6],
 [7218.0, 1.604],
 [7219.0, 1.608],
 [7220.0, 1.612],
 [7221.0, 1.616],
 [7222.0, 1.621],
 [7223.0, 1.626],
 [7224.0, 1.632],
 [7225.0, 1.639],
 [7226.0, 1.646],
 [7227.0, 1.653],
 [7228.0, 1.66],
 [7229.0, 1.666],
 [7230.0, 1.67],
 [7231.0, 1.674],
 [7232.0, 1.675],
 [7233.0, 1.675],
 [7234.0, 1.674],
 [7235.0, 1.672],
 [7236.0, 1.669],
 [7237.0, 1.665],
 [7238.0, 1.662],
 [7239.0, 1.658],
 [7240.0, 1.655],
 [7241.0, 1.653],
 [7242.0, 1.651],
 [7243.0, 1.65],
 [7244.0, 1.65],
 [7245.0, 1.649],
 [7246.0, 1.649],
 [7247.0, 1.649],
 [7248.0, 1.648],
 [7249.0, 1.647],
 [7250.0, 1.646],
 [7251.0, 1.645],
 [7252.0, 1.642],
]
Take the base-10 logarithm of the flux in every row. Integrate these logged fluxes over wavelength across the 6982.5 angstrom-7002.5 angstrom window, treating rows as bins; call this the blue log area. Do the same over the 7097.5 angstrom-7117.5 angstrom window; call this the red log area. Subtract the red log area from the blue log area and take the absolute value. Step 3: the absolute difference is 1.15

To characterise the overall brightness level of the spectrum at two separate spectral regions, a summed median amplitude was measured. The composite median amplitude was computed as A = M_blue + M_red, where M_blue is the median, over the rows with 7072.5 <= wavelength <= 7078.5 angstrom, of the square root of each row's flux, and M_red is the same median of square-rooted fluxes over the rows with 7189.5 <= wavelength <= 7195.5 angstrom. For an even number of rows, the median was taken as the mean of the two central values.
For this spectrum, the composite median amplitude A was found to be 2.55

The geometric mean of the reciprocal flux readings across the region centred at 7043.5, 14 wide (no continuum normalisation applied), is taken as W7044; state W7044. 0.54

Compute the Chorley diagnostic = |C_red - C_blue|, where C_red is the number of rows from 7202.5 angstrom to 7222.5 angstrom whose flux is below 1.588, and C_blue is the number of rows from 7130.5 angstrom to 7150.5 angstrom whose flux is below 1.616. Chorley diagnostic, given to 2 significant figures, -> 11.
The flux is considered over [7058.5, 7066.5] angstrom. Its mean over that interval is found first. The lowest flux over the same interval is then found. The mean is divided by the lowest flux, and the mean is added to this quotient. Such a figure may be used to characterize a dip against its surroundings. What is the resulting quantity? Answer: 2.64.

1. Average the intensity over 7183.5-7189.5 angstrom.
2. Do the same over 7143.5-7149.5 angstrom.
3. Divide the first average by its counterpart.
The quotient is 1.03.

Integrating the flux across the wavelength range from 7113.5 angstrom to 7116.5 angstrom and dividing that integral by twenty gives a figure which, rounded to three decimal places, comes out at 0.232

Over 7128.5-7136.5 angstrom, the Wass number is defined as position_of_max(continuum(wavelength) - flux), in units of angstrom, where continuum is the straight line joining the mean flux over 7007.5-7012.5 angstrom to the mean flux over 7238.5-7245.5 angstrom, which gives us 7136.0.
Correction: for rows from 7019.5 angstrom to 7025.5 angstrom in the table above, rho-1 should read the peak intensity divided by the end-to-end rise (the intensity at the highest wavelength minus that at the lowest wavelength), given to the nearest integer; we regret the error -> 250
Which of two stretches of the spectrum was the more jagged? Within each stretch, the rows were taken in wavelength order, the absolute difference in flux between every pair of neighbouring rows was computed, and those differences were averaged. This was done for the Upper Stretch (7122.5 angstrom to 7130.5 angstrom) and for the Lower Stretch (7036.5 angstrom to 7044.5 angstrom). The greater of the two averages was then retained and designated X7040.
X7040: 0.013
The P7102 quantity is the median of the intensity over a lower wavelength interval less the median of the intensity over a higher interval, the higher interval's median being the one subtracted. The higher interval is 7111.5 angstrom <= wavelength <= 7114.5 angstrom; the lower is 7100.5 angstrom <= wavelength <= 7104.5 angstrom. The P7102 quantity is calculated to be 0.07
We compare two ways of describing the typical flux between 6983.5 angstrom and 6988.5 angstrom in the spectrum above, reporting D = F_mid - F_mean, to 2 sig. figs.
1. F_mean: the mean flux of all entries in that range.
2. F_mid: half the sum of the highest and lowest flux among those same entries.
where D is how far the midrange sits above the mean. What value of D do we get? 0.0016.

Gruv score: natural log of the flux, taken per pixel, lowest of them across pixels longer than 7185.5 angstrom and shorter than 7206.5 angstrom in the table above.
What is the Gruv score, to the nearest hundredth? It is 0.46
